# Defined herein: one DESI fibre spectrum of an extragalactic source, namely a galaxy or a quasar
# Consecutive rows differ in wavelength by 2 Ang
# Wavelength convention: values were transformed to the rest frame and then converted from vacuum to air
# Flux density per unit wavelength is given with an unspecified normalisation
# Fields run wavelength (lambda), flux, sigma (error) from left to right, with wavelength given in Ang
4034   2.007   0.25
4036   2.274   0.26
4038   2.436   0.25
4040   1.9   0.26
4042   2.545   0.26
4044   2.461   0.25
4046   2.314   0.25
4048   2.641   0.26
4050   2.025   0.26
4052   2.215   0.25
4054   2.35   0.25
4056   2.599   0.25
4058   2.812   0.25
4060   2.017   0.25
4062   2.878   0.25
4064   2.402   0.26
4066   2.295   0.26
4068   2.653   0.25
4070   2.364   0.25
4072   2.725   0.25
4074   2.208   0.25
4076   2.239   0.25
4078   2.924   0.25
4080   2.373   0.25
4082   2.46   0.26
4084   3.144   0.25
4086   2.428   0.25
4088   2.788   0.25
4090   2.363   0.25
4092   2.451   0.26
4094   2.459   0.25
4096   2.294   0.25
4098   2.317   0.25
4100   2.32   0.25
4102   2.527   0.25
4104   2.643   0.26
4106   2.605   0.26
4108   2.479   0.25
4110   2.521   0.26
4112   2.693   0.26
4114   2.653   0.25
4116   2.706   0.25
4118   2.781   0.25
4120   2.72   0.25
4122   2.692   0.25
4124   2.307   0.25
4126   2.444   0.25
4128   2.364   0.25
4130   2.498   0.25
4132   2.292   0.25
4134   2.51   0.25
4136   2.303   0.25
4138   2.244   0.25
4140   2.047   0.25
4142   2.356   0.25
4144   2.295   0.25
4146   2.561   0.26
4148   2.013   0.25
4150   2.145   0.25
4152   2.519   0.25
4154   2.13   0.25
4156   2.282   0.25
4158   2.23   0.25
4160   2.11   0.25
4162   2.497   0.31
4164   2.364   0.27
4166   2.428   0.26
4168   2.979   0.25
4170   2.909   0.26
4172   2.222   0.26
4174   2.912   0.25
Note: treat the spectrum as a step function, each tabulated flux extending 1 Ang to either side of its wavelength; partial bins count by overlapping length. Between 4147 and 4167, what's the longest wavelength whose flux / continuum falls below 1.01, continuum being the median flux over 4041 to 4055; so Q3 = 4164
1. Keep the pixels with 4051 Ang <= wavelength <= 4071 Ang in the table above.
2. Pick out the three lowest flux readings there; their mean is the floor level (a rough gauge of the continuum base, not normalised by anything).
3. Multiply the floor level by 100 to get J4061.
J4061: 218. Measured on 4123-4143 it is 219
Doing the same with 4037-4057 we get 205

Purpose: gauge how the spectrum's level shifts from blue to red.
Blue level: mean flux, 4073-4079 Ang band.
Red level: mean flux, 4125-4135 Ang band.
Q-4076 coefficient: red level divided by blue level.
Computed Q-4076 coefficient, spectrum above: 0.99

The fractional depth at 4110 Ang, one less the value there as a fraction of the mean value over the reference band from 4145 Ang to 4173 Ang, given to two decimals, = -0.06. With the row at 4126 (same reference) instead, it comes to -0.02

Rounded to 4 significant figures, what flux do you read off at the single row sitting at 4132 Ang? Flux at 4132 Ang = 2.292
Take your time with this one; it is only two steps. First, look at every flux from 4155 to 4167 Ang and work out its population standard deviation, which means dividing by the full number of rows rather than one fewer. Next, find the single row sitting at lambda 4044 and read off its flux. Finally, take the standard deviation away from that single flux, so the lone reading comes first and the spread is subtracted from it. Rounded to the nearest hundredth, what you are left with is 2.33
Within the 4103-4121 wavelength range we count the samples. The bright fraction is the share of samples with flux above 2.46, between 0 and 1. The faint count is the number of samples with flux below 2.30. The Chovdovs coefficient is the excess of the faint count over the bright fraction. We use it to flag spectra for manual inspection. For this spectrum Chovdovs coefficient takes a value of -1.0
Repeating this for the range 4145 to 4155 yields 2.6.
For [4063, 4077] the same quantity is 2.7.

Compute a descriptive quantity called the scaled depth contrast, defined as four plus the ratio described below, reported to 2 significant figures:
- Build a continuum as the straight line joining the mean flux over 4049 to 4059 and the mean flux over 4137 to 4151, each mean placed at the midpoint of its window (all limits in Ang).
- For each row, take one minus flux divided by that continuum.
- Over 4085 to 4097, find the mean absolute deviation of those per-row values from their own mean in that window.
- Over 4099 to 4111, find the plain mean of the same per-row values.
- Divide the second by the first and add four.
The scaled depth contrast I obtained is 2.0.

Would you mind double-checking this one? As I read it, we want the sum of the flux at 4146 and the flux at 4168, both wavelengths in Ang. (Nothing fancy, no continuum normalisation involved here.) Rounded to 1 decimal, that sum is 5.5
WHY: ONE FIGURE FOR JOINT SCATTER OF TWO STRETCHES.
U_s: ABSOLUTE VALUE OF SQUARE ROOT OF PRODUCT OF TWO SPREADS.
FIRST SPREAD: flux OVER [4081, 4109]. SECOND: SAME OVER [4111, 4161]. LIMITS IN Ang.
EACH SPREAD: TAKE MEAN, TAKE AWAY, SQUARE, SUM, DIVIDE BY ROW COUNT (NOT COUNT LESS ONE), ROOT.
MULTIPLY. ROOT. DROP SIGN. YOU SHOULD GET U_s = 0.220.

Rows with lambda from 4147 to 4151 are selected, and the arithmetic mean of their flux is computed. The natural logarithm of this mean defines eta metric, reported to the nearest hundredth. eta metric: 0.73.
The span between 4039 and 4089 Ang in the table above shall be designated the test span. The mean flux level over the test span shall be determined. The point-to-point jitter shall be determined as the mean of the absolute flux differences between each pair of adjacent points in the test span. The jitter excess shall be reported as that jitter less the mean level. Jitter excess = -2.08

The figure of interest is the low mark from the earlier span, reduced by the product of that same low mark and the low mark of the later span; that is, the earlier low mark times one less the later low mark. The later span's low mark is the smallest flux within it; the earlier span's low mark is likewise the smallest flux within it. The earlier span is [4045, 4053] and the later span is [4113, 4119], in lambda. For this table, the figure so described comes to -3.35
